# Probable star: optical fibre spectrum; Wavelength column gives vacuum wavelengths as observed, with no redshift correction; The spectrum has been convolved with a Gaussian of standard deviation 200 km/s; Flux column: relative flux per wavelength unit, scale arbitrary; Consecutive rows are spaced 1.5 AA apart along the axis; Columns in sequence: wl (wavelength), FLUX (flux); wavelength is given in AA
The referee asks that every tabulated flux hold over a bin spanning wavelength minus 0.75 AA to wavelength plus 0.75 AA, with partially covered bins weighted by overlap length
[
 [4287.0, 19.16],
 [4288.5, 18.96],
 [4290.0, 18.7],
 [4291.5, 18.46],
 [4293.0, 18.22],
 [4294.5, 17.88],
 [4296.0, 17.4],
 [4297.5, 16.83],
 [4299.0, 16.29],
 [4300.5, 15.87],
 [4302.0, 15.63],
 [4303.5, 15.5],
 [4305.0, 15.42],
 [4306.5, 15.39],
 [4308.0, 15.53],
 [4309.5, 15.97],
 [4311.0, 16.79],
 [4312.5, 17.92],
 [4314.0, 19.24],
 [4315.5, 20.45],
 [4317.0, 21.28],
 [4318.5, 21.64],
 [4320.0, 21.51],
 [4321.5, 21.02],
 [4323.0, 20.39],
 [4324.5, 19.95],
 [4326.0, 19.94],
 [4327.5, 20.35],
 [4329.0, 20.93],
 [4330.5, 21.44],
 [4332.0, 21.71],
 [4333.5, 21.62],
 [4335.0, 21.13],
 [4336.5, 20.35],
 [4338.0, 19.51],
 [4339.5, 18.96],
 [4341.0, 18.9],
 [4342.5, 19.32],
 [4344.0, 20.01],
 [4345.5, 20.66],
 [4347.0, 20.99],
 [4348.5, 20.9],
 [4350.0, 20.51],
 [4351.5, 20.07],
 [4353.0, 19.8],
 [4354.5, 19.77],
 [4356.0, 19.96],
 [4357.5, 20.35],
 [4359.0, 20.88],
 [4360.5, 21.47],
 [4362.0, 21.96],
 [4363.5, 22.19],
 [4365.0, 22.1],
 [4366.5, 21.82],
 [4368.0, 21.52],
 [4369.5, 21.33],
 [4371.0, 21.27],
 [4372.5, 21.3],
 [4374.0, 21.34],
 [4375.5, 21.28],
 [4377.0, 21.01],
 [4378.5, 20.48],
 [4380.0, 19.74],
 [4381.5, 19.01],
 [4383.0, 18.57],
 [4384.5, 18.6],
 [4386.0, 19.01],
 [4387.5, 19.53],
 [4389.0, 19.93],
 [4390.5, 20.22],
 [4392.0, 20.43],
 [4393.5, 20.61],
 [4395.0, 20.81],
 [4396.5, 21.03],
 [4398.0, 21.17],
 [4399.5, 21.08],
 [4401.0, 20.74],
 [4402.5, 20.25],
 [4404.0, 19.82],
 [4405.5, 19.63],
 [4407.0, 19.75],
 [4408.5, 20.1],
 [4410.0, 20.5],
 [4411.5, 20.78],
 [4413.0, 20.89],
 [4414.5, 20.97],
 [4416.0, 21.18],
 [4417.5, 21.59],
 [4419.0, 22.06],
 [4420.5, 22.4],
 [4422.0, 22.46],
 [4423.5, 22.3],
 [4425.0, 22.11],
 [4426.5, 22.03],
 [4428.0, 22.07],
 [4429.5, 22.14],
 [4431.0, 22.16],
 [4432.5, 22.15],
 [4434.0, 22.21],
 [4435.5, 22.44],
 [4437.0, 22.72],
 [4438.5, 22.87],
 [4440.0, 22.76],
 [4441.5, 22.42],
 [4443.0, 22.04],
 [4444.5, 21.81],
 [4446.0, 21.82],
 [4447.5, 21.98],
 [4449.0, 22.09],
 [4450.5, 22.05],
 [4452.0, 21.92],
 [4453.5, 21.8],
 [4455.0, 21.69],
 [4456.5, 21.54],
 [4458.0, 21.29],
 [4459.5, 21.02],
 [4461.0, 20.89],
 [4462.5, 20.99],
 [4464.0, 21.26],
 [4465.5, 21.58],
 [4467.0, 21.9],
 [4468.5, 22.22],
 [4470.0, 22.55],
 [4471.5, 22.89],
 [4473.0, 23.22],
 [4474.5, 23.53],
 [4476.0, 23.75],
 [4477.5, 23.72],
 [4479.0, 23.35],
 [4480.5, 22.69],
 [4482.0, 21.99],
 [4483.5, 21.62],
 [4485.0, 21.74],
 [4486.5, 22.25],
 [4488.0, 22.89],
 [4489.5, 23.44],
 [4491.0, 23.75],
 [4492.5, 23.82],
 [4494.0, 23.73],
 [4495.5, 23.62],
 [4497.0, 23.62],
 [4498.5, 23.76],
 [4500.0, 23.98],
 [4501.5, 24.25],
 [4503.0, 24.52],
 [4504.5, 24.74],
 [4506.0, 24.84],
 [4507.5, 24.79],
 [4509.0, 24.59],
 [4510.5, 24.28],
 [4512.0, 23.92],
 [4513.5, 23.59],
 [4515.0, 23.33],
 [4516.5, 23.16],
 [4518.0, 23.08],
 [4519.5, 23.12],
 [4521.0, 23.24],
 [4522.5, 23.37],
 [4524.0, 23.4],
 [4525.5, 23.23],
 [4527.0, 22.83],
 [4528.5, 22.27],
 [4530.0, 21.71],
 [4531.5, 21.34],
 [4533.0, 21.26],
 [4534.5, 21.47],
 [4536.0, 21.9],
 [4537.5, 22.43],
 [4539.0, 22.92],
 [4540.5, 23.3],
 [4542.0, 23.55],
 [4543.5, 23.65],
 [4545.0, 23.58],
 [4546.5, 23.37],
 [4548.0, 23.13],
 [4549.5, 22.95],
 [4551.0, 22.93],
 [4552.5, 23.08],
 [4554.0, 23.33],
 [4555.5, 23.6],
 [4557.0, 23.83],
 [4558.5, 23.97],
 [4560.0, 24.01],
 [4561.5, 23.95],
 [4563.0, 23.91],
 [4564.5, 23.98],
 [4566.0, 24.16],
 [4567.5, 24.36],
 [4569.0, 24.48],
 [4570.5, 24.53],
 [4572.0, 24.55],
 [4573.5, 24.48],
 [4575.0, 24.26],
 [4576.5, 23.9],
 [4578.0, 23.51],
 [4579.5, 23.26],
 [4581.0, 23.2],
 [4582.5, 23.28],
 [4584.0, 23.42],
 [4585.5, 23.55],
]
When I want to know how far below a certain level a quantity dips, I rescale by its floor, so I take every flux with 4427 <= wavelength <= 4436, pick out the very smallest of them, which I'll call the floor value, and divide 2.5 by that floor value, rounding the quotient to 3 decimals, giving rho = 0.113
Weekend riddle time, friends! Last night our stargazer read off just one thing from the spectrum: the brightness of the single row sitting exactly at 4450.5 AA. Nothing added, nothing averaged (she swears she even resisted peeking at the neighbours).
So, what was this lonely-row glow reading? 22.05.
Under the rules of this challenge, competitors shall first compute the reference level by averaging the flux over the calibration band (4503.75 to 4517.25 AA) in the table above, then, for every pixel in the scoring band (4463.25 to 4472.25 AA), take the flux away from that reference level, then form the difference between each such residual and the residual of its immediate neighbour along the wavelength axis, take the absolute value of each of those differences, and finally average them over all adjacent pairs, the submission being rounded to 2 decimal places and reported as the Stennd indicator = 0.33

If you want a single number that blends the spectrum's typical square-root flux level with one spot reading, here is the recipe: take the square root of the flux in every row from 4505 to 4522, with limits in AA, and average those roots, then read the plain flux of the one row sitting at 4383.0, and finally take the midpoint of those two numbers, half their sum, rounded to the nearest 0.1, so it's 11.7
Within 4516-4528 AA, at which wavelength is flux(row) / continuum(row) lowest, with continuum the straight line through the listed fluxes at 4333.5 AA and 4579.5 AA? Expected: 4527.0 AA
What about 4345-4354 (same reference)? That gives 4353.0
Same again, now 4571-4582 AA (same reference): 4581.0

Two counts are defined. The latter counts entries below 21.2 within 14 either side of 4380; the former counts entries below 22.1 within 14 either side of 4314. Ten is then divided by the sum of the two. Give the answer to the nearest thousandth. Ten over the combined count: 0.323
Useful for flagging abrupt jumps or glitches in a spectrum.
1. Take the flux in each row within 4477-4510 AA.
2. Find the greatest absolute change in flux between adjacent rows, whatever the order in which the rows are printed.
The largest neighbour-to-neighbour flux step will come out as 0.70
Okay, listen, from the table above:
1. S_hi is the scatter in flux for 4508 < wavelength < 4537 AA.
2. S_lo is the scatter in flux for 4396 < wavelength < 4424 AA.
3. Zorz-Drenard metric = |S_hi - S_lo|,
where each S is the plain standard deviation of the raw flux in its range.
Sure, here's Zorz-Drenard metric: 0.10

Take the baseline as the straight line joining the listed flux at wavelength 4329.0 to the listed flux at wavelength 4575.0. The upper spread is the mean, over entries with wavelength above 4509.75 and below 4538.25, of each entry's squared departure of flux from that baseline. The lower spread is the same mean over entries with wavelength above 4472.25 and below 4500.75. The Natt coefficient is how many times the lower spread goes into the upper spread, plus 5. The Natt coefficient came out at 8.0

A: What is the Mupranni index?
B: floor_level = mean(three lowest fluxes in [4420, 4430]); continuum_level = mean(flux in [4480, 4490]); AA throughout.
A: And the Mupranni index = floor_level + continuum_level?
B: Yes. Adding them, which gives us 44.4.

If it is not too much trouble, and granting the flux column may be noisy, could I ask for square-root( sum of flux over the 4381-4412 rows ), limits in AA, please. 20.53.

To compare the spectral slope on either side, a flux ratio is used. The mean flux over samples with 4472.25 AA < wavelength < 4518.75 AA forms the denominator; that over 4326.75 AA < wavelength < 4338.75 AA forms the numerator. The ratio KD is 0.887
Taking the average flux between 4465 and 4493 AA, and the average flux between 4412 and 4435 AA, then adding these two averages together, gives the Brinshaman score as 44.7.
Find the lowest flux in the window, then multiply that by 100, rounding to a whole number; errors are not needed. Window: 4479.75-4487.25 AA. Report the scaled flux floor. 2162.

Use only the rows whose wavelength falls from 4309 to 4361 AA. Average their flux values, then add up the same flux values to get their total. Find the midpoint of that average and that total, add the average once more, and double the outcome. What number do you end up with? 766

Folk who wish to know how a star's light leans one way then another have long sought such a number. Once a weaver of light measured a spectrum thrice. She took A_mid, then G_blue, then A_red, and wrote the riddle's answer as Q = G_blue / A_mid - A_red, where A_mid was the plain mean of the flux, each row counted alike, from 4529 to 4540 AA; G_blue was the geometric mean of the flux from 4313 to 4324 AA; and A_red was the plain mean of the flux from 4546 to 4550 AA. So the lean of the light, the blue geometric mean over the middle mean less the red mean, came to -22.2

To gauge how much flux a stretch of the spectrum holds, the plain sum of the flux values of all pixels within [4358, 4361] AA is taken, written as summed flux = 42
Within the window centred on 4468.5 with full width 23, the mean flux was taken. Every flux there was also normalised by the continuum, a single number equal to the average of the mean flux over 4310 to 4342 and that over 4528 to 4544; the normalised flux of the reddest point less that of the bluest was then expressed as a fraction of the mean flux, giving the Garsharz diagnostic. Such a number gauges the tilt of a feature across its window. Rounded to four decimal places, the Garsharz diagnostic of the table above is 0.0043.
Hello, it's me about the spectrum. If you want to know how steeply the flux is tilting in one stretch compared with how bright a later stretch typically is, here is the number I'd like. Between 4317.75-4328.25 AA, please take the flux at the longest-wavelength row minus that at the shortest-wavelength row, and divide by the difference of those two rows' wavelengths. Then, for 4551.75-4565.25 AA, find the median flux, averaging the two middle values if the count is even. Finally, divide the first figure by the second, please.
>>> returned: -0.0060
